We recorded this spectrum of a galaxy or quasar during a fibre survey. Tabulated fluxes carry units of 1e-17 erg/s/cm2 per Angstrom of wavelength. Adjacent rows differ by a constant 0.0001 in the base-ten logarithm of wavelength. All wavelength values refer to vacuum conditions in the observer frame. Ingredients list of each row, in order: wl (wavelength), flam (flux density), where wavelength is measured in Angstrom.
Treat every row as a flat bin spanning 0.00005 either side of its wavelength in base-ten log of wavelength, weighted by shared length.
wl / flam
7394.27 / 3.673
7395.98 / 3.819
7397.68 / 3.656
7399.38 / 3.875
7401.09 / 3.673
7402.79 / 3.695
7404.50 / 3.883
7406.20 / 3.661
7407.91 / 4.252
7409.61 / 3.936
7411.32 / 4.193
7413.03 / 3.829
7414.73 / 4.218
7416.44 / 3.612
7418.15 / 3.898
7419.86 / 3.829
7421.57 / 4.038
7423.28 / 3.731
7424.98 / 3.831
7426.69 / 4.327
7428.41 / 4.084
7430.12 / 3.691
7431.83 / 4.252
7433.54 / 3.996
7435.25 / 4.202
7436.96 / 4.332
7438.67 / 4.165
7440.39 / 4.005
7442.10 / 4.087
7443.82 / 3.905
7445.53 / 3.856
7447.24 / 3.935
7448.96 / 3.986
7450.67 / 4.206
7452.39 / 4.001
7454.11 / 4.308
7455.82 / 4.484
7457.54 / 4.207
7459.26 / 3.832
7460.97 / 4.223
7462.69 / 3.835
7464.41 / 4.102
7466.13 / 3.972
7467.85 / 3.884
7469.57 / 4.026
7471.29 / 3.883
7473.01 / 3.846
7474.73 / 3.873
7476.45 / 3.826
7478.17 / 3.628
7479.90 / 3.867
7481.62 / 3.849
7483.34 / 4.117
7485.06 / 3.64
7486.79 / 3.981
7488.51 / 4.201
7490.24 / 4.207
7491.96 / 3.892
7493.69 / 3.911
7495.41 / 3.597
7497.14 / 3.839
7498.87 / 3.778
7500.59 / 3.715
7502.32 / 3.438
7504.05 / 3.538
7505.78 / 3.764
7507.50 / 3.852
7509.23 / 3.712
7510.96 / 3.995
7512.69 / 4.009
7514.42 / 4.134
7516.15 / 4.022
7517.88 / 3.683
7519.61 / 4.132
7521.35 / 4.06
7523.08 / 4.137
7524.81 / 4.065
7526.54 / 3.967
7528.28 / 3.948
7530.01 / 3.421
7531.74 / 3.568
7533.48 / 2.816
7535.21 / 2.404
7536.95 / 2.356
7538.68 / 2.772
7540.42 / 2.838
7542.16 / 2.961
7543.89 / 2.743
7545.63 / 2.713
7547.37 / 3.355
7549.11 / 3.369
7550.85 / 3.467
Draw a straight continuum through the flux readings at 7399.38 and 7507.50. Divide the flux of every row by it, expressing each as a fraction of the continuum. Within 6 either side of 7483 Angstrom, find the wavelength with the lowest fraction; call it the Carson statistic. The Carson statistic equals 7478.17 Angstrom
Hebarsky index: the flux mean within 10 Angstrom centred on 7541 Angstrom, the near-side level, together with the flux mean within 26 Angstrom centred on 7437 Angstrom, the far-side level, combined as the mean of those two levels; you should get 3.39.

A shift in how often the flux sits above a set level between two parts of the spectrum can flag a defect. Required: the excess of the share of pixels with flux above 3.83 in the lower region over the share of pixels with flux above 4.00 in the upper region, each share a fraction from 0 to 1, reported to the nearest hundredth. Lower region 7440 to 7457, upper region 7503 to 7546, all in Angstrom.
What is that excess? 0.72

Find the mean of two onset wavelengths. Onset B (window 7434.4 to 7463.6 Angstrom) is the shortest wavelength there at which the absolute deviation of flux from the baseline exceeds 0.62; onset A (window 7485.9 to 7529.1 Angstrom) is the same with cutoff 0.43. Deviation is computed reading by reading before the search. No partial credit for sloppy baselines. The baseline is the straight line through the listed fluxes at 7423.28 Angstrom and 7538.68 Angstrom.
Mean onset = 7461.9 Angstrom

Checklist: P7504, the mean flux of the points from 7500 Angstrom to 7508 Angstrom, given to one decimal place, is 3.7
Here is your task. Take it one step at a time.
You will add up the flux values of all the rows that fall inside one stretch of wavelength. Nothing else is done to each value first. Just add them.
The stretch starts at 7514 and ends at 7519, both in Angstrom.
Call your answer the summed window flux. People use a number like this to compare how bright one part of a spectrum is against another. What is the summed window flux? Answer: 12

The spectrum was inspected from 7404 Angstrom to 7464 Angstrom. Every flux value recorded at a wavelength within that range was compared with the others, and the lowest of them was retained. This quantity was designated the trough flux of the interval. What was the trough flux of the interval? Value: 3.612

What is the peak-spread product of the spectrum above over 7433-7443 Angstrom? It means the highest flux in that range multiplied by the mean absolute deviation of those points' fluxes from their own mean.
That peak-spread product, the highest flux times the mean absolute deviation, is 0.44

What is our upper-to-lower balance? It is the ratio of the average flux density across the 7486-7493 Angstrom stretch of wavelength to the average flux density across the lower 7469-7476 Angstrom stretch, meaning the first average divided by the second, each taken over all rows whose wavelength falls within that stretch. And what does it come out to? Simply 1.04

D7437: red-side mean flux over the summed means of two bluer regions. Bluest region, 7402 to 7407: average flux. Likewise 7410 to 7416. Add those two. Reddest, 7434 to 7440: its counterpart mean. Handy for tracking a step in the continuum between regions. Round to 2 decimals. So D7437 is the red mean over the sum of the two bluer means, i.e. 0.54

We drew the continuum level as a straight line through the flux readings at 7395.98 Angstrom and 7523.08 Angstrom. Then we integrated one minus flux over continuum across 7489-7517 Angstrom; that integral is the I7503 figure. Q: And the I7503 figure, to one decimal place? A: 1.7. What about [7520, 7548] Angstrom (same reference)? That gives 6.0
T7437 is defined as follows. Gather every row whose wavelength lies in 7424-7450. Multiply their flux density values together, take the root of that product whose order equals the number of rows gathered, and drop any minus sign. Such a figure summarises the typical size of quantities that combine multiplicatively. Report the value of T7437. 4.04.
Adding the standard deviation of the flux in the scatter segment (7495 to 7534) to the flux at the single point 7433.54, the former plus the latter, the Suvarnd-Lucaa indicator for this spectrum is 4.3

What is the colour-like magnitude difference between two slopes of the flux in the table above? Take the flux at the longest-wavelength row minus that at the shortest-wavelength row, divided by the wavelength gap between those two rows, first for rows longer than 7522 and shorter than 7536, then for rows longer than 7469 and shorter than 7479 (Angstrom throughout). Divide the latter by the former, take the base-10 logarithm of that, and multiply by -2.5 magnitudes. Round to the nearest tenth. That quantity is 1.2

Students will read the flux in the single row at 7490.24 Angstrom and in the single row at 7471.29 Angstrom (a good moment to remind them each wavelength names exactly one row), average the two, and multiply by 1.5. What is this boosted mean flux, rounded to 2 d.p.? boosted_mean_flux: 6.07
